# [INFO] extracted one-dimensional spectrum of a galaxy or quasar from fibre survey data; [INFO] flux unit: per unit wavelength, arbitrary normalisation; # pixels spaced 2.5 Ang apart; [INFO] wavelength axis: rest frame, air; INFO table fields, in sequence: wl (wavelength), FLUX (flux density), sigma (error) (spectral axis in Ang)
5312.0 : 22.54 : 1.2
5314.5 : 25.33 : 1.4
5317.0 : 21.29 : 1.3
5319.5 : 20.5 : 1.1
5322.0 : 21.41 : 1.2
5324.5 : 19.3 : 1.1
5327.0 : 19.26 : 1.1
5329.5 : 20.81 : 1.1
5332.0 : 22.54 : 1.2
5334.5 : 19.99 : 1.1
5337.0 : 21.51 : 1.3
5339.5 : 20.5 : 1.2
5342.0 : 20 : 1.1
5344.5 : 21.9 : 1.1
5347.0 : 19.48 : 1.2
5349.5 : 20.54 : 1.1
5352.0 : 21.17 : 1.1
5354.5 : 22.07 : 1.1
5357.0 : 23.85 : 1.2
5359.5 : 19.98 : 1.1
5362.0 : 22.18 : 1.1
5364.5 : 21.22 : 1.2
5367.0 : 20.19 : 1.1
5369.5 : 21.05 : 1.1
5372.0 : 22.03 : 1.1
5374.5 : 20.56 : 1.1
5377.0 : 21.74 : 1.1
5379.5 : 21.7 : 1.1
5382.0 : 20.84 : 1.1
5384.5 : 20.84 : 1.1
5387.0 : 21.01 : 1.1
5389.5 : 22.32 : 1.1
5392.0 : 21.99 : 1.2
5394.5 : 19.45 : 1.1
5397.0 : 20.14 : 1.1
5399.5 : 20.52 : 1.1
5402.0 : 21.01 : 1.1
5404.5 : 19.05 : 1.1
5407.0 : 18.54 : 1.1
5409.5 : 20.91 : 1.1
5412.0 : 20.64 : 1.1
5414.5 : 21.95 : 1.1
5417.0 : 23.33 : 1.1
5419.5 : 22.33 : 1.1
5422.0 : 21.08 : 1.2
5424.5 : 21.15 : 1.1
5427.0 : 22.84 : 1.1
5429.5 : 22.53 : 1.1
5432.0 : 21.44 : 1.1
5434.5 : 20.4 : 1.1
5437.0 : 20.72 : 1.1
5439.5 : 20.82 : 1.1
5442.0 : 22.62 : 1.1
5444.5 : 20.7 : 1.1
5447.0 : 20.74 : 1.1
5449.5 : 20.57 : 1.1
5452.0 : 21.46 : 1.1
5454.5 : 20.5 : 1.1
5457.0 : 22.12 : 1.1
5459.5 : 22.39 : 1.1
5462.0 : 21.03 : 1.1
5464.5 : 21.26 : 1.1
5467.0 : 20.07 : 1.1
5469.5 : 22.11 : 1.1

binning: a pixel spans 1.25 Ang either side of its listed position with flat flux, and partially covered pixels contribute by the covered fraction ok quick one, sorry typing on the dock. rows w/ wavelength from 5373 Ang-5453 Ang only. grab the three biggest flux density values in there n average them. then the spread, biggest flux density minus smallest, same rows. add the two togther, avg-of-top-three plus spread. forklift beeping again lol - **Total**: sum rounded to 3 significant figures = 27.7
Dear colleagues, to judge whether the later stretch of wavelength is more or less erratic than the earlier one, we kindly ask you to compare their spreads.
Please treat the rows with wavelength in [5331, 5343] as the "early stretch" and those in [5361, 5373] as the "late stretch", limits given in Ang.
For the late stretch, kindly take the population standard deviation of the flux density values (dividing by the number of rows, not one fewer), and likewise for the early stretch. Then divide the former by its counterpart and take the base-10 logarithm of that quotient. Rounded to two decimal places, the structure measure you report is -0.14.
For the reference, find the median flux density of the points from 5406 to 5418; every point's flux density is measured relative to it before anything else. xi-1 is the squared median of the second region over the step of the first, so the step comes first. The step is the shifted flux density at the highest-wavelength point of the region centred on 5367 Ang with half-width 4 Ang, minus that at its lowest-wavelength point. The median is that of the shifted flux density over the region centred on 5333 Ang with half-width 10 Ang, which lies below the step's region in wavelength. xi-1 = -2.6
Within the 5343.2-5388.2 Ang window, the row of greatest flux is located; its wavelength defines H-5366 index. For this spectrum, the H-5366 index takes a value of 5357.0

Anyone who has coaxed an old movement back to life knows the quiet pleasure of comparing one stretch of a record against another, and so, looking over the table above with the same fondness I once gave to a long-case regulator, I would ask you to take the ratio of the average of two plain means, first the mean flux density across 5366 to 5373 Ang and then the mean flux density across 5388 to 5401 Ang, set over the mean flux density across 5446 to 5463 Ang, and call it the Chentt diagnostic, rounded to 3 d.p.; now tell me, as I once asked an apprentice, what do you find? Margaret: 0.987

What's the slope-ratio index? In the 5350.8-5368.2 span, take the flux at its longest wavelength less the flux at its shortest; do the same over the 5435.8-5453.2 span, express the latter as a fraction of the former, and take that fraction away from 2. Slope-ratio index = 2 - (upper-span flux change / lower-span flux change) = 2.8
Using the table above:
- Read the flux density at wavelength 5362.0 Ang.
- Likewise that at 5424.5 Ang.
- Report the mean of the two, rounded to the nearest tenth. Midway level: 21.7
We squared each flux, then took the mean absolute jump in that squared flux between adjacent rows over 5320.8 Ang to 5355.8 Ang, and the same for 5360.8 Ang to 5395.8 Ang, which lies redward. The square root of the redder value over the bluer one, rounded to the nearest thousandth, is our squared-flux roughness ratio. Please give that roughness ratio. 0.816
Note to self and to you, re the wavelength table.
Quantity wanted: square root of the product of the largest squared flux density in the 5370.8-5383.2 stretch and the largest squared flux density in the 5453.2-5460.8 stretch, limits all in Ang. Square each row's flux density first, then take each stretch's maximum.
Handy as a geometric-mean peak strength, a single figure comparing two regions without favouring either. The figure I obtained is 493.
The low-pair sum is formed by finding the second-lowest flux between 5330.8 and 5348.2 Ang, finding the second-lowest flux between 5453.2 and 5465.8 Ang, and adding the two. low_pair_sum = 41.0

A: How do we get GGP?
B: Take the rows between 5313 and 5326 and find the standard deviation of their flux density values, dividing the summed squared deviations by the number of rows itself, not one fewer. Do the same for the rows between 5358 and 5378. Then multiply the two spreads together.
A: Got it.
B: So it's 1.57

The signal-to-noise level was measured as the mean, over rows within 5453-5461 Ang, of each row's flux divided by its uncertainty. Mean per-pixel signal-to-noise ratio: 19.7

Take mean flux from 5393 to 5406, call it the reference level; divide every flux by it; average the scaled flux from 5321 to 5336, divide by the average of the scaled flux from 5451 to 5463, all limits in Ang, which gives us 0.96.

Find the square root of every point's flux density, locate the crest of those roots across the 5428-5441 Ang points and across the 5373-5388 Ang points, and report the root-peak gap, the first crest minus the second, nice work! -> 0.084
